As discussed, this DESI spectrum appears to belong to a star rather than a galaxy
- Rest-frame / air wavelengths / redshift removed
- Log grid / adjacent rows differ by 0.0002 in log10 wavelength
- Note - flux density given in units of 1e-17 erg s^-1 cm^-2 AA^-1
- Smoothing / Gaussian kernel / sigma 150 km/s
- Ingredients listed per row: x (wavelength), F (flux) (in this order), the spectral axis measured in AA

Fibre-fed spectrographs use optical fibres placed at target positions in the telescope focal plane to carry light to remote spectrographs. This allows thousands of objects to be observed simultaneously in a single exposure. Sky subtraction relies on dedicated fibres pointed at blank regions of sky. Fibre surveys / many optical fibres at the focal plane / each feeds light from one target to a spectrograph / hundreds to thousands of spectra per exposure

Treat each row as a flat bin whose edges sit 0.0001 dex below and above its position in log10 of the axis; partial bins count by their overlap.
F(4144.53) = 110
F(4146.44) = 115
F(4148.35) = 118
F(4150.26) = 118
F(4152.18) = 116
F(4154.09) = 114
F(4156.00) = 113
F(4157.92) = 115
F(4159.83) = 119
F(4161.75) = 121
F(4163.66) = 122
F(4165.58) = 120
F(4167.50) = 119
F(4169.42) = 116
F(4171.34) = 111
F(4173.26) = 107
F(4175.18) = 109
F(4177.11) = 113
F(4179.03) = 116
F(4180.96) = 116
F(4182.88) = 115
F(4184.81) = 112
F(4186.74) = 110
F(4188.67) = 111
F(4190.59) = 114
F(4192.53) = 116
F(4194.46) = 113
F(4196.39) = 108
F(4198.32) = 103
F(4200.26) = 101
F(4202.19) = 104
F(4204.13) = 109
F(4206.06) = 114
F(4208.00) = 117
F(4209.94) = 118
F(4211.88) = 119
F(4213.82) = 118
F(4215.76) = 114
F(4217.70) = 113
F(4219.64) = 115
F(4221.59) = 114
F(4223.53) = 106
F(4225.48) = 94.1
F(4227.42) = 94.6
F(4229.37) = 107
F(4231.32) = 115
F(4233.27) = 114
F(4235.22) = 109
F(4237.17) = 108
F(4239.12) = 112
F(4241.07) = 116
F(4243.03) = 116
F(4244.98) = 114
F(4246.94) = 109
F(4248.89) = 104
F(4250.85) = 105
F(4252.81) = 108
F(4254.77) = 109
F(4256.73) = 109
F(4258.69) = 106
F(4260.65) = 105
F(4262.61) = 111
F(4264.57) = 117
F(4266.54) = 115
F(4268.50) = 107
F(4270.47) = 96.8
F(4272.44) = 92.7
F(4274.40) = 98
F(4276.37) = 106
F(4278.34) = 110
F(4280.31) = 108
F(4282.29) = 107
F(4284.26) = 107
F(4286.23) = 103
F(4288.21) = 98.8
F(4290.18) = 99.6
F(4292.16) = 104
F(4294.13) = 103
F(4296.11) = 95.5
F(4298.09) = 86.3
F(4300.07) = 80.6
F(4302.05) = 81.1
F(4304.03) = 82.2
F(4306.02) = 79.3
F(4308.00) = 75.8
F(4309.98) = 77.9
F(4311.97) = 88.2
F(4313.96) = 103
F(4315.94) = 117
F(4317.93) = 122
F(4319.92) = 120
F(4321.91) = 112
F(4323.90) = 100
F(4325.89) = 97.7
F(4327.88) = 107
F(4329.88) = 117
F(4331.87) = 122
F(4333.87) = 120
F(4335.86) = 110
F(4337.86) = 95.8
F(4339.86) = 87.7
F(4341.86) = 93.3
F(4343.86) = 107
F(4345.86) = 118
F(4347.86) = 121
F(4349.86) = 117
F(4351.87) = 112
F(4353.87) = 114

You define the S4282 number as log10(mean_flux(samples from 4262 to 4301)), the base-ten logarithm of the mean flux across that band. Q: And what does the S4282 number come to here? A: 2.01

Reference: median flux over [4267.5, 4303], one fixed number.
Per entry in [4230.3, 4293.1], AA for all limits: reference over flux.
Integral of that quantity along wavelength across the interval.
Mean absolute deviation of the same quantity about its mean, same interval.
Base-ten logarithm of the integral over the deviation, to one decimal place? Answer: 3.2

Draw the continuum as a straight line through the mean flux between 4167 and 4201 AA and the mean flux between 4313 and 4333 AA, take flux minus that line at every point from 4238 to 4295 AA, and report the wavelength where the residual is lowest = 4272.44 AA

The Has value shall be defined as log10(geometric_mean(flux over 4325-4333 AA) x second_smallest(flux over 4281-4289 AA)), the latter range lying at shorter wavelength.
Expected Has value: 4.056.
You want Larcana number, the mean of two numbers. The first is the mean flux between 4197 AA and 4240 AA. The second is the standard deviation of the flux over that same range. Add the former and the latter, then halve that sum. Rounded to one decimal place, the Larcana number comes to 58.5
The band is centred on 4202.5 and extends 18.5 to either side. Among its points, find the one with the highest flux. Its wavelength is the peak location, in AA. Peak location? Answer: 4211.88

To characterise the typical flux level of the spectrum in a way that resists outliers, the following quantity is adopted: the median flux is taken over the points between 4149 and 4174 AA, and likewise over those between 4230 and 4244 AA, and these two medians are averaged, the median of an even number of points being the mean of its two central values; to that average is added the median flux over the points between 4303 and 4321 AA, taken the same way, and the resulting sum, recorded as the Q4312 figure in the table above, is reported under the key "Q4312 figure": 203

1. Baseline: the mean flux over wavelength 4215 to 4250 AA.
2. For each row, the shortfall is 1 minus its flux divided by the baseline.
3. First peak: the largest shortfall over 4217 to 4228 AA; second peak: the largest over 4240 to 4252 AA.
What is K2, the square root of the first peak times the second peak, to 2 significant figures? 0.086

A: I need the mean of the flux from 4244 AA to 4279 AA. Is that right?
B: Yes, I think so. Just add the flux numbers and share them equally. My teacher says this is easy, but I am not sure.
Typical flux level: 107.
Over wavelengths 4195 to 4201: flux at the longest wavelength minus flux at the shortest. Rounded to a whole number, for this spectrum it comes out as -7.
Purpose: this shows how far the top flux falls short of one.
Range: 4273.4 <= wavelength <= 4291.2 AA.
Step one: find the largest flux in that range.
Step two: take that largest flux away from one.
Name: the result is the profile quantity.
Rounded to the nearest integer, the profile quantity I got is -109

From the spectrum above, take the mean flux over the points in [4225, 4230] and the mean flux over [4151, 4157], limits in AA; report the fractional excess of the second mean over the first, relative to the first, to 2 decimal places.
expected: 0.16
